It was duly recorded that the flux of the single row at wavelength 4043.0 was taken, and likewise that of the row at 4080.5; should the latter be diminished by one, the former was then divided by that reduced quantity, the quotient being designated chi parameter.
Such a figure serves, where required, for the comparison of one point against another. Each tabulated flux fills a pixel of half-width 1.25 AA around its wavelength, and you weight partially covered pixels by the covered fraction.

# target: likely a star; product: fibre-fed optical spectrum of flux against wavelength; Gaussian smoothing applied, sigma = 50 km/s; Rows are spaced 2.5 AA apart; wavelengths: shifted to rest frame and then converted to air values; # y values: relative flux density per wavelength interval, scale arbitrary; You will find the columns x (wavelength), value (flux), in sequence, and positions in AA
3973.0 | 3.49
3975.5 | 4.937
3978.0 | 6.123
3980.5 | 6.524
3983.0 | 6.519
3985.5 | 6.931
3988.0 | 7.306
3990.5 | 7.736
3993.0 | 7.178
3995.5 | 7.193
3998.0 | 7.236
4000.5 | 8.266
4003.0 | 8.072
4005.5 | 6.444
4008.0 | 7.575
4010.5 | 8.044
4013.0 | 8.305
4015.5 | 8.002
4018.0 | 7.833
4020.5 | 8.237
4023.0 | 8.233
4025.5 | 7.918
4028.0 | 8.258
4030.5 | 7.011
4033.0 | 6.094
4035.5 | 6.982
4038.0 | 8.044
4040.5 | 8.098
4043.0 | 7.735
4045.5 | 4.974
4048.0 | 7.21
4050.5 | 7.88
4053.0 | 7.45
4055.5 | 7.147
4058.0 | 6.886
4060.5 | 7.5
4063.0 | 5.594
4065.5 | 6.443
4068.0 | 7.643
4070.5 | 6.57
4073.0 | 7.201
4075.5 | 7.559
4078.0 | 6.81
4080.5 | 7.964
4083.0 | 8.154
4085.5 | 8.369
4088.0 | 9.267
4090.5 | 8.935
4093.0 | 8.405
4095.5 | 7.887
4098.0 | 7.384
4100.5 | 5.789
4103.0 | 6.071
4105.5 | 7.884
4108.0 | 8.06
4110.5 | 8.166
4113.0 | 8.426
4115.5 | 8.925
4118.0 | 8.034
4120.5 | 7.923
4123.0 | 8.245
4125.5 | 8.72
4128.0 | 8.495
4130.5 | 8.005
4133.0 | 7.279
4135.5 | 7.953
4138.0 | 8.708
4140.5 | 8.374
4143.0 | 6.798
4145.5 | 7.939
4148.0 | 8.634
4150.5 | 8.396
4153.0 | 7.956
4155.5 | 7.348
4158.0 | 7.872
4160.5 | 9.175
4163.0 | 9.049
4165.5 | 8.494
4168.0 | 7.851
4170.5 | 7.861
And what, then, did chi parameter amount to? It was 1.11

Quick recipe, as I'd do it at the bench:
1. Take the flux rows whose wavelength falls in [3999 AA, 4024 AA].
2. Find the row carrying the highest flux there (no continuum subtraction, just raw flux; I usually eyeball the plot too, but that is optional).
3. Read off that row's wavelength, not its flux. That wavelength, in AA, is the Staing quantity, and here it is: 4013.0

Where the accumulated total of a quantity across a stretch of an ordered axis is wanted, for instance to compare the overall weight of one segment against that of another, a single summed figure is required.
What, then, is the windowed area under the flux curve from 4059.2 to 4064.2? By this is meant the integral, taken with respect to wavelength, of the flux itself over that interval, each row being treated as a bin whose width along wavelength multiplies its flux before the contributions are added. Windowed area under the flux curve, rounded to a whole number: 33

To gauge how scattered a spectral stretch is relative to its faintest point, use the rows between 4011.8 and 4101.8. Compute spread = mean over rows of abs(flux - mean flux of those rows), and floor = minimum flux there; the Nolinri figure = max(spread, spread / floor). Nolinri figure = 0.71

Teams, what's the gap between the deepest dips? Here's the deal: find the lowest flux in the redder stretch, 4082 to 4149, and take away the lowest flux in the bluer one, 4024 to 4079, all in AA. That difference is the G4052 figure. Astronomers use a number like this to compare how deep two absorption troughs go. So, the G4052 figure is 0.8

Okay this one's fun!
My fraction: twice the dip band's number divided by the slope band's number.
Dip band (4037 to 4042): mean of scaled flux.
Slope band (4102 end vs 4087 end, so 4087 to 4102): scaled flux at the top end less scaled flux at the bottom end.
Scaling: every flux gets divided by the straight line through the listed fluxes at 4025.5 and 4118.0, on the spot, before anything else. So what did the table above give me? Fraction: -5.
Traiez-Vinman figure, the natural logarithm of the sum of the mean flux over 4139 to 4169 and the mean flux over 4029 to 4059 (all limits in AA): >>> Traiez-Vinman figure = 2.73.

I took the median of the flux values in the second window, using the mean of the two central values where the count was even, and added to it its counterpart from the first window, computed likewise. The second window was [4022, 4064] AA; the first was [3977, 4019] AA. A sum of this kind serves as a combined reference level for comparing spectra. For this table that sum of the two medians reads 14.76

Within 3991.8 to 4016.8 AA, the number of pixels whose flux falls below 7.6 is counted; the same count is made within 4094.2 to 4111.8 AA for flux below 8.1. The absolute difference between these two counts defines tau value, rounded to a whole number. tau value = 1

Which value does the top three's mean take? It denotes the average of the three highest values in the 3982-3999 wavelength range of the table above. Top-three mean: 7.43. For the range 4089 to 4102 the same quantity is 8.41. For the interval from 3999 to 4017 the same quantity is 8.21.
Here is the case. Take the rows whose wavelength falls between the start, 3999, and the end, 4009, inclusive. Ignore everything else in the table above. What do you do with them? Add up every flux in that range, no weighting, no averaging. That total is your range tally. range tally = 30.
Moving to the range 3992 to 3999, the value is 22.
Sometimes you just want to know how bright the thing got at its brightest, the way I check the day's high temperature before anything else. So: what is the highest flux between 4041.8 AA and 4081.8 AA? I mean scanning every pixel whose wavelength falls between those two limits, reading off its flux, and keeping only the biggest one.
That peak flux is 7.964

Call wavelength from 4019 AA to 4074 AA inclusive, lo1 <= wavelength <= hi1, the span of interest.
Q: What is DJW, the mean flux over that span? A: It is 7.2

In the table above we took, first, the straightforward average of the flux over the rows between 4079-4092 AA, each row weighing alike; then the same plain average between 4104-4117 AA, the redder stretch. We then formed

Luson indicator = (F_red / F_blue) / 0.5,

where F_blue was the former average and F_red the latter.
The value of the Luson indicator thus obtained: 1.94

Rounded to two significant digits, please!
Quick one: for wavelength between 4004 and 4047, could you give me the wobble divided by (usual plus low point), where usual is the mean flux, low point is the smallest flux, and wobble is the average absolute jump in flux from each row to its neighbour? 0.053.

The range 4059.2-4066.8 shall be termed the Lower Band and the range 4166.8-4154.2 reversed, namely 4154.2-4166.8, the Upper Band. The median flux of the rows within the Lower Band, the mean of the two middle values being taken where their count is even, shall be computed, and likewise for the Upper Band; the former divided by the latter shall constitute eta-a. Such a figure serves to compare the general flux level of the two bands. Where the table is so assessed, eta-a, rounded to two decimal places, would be 0.76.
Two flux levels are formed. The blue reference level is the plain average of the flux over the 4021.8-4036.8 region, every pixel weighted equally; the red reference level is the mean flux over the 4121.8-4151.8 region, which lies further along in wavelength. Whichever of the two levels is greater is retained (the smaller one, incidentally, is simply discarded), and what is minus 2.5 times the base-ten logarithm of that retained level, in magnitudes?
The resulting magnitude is -2.28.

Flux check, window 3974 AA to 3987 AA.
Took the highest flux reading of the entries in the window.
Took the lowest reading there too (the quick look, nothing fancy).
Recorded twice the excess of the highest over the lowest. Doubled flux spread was 4.0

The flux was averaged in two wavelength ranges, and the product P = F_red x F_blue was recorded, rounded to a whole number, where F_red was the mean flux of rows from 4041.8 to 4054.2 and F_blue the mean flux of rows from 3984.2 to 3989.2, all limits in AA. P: 50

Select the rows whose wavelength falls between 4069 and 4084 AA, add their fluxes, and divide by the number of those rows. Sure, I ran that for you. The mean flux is 7.4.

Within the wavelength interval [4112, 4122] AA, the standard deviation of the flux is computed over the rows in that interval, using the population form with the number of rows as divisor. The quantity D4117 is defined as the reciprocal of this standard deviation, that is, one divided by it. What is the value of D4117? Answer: 2.5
